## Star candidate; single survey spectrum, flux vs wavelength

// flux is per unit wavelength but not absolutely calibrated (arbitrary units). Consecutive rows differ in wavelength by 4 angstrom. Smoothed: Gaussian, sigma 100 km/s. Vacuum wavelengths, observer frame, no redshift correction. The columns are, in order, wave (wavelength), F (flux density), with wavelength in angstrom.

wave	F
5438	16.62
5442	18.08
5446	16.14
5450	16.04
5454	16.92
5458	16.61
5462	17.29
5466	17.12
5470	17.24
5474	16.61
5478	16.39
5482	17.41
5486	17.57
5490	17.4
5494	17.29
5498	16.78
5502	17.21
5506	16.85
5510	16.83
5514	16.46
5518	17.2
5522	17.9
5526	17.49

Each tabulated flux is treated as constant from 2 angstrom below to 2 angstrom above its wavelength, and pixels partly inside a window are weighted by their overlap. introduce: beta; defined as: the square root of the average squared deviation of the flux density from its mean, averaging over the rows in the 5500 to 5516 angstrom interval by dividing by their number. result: 0.27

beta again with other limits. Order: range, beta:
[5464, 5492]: 0.41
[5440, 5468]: 0.65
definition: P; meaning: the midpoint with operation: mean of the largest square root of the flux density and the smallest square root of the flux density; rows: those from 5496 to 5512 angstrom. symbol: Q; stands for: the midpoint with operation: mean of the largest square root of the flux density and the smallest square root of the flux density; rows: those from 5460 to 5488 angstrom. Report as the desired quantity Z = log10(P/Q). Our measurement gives 0.0002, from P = 4.12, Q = 4.12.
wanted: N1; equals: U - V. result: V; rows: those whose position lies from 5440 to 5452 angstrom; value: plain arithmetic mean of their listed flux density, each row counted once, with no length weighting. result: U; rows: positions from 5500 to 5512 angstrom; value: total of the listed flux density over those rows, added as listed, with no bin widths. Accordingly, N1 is 34.1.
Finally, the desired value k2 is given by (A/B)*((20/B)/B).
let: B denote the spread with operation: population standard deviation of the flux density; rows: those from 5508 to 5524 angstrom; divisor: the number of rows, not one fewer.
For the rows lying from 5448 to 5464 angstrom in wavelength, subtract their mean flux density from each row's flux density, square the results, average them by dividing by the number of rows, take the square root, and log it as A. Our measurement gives 61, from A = 0.46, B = 0.532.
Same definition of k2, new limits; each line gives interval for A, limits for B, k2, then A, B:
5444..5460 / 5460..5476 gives 363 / 0.36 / 0.270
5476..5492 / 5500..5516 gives 502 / 0.47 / 0.265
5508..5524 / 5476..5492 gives 104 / 0.53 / 0.468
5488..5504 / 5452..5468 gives 290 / 0.24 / 0.253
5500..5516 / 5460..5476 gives 270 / 0.27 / 0.270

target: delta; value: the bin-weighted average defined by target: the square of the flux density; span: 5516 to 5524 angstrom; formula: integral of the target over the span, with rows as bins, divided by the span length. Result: 308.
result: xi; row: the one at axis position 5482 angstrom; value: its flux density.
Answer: 17.41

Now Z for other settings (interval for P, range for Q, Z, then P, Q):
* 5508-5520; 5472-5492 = -0.0019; 4.10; 4.12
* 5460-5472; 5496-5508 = 0.0027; 4.15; 4.12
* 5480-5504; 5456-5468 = 0.0029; 4.14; 4.12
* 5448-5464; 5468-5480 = -0.0020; 4.08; 4.10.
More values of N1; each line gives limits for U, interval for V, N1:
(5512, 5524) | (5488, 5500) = 34.4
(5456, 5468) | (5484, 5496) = 33.6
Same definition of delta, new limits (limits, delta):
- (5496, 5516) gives 283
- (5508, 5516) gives 277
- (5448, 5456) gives 272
